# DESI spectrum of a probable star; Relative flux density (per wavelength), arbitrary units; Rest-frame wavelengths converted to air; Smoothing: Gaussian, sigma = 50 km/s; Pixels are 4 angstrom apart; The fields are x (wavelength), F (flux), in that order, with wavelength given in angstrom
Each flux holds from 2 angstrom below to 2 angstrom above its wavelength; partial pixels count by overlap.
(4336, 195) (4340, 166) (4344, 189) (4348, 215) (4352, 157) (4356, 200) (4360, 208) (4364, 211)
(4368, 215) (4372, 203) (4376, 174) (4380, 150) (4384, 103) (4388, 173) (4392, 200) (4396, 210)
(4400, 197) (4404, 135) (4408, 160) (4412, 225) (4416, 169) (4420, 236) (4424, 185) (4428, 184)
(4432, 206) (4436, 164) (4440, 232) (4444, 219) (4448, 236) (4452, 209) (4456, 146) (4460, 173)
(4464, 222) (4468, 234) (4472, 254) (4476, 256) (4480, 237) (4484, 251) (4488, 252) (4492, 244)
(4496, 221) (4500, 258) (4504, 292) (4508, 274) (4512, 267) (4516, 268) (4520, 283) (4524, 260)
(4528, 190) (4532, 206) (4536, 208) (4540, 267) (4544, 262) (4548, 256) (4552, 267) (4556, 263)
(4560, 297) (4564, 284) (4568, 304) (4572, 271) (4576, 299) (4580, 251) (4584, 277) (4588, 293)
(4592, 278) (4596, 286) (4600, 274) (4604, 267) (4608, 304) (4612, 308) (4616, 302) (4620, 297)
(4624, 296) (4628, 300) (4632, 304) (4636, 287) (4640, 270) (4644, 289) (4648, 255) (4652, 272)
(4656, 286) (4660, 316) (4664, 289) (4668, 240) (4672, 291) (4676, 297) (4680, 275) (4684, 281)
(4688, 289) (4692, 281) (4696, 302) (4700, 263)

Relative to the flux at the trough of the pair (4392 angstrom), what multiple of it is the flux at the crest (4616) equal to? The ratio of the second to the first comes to 1.51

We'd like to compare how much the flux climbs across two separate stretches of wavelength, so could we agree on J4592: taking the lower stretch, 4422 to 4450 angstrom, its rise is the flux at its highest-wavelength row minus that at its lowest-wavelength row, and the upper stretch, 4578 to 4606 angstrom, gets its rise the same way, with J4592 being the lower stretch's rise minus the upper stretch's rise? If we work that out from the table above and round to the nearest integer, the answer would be 35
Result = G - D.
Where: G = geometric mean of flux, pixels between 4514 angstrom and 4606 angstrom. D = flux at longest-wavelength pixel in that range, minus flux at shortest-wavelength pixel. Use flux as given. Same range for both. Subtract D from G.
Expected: 265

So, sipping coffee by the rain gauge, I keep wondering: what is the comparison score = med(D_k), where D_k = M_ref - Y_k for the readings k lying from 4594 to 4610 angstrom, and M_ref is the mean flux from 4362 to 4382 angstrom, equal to -89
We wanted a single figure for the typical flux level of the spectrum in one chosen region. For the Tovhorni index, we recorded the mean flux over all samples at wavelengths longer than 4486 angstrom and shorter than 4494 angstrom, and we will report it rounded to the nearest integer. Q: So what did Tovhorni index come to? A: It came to 248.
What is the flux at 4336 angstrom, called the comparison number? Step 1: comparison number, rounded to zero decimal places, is 195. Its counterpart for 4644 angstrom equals 289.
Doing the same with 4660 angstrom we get 316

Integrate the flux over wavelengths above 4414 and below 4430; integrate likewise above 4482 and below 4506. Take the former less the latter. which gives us -2976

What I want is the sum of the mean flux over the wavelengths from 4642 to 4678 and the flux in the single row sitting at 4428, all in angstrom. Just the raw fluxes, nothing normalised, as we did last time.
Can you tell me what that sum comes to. 466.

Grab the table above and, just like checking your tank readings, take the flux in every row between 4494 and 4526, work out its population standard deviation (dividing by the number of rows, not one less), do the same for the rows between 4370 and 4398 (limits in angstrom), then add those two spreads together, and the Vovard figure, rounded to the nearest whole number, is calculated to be 55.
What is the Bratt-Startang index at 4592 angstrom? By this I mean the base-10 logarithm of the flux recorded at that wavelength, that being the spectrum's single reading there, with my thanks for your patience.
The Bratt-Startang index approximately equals 2.44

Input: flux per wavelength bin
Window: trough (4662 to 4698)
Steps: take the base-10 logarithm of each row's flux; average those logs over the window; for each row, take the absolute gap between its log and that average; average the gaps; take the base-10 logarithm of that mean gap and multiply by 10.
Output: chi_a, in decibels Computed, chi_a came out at -17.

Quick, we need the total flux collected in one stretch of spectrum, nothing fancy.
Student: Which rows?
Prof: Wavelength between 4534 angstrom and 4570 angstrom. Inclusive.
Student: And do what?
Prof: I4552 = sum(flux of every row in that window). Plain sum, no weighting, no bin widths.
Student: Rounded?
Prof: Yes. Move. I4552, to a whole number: 2408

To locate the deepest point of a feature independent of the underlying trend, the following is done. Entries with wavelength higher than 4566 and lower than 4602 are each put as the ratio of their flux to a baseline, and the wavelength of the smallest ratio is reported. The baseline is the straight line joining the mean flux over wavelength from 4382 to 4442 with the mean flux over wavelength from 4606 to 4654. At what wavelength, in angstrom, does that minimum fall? 4580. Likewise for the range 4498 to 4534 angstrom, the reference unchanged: 4528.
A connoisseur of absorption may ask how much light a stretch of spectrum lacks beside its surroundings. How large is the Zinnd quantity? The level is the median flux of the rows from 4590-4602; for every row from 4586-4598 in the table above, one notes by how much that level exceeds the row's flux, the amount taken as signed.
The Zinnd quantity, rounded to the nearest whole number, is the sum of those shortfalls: -23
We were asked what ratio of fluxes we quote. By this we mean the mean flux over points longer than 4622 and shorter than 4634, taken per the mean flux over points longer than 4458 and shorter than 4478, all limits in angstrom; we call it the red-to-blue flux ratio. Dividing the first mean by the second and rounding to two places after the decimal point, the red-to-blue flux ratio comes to 1.32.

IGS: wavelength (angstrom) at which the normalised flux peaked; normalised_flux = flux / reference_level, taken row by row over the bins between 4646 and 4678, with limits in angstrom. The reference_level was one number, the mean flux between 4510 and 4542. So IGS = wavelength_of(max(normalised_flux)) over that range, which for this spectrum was 4660 angstrom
